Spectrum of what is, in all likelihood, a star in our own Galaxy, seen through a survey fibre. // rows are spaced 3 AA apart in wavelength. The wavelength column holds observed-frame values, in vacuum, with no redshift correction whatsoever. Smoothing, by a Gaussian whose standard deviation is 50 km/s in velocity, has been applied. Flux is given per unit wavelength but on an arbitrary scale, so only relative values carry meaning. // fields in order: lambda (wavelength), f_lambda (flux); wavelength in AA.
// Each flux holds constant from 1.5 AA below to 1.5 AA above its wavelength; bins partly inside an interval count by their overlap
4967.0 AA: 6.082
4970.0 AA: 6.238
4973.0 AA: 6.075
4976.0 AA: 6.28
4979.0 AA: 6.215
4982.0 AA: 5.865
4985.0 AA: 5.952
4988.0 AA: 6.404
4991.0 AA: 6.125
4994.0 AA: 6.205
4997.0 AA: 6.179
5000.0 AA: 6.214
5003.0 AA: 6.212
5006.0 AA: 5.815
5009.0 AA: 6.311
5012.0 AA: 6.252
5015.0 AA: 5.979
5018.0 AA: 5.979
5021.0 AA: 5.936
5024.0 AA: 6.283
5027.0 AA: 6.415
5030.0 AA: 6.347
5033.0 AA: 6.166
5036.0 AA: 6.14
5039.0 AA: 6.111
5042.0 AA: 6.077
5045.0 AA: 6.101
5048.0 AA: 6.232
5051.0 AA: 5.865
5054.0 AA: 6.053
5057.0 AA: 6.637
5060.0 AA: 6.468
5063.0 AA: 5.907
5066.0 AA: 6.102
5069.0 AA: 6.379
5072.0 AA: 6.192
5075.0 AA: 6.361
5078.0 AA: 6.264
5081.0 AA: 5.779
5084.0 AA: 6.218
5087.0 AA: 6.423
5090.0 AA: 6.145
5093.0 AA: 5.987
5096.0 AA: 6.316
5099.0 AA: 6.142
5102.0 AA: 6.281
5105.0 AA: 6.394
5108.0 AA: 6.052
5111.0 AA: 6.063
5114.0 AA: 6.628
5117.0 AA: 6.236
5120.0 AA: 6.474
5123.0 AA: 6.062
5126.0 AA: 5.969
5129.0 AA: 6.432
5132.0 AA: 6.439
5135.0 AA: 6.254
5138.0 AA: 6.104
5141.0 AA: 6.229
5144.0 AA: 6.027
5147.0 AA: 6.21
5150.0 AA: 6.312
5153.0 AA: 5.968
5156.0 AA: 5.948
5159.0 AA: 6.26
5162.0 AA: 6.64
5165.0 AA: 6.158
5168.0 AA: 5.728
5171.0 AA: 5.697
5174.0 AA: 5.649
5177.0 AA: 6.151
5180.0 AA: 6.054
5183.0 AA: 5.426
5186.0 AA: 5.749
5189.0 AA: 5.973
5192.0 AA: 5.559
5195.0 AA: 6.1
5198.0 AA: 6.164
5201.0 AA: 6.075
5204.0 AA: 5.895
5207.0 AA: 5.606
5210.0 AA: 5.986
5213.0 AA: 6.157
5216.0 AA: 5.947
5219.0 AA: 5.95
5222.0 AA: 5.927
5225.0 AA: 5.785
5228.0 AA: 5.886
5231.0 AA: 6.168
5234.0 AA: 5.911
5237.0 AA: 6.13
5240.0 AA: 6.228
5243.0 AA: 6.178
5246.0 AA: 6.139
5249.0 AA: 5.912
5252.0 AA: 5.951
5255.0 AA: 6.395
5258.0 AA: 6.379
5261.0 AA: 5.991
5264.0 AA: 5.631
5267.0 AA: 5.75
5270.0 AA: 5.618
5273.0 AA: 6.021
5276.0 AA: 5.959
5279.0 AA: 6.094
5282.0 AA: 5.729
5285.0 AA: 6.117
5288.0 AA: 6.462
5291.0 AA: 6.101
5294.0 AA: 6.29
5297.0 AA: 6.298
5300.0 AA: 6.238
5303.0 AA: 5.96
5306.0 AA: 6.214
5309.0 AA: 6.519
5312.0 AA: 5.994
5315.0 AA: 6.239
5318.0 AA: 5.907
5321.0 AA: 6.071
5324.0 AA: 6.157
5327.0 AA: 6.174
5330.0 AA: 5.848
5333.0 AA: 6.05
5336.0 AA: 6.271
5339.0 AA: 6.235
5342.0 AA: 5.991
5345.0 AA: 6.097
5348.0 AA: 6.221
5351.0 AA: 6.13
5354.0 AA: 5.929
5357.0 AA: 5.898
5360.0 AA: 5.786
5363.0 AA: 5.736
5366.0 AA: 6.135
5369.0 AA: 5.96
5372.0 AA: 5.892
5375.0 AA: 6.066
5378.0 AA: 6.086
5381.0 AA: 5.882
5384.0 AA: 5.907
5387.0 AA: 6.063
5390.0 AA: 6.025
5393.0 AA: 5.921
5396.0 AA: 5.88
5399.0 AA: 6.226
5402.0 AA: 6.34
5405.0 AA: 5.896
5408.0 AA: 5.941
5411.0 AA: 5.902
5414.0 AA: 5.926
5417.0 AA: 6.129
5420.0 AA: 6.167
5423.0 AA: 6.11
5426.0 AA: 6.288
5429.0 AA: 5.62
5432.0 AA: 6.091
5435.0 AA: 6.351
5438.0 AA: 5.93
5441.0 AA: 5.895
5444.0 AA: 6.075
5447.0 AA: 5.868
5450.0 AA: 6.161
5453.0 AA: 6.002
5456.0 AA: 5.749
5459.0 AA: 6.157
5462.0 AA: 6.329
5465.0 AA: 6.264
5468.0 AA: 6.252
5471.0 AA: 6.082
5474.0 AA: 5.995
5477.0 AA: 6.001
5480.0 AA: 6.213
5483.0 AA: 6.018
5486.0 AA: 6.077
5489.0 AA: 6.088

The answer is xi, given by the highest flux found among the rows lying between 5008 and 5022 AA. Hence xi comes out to 6.311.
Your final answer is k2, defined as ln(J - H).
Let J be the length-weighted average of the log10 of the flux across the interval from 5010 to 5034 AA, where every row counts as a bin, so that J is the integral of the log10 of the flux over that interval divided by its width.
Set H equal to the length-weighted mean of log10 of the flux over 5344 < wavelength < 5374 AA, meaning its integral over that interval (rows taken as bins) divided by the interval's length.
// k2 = -4.3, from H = 0.7764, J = 0.790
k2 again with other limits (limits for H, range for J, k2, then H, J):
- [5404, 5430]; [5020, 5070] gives -4.3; 0.7784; 0.791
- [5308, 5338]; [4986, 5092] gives -5.5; 0.7864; 0.791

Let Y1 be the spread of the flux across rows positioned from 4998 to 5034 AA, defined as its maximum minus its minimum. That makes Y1 0.60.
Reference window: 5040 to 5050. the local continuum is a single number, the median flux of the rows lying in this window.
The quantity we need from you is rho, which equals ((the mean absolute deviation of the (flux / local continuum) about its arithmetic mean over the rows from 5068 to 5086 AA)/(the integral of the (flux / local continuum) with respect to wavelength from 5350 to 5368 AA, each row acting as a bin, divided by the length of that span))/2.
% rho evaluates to 0.0120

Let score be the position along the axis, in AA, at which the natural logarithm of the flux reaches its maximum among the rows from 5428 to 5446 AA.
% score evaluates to 5435.0 AA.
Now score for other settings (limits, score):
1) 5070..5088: 5087.0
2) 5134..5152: 5150.0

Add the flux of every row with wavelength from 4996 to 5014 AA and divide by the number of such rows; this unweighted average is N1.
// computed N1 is 6.164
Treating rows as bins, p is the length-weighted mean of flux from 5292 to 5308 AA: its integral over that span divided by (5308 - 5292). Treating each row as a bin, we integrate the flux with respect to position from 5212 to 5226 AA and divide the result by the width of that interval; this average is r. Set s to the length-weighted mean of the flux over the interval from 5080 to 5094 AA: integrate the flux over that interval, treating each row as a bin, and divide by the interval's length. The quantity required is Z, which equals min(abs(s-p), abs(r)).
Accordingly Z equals 0.08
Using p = 6.21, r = 5.95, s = 6.13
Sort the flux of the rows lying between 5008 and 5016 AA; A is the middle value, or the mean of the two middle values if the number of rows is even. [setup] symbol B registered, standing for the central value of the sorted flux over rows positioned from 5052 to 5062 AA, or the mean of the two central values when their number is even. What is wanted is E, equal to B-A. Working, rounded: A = 6.25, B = 6.47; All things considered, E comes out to 0.22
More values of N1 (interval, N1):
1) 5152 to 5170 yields 6.117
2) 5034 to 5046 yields 6.107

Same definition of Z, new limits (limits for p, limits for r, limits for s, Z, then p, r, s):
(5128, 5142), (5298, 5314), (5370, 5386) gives 0.32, 6.29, 6.19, 5.97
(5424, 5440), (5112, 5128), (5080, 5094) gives 0.07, 6.05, 6.27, 6.13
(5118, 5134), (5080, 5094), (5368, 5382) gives 0.29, 6.27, 6.13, 5.98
